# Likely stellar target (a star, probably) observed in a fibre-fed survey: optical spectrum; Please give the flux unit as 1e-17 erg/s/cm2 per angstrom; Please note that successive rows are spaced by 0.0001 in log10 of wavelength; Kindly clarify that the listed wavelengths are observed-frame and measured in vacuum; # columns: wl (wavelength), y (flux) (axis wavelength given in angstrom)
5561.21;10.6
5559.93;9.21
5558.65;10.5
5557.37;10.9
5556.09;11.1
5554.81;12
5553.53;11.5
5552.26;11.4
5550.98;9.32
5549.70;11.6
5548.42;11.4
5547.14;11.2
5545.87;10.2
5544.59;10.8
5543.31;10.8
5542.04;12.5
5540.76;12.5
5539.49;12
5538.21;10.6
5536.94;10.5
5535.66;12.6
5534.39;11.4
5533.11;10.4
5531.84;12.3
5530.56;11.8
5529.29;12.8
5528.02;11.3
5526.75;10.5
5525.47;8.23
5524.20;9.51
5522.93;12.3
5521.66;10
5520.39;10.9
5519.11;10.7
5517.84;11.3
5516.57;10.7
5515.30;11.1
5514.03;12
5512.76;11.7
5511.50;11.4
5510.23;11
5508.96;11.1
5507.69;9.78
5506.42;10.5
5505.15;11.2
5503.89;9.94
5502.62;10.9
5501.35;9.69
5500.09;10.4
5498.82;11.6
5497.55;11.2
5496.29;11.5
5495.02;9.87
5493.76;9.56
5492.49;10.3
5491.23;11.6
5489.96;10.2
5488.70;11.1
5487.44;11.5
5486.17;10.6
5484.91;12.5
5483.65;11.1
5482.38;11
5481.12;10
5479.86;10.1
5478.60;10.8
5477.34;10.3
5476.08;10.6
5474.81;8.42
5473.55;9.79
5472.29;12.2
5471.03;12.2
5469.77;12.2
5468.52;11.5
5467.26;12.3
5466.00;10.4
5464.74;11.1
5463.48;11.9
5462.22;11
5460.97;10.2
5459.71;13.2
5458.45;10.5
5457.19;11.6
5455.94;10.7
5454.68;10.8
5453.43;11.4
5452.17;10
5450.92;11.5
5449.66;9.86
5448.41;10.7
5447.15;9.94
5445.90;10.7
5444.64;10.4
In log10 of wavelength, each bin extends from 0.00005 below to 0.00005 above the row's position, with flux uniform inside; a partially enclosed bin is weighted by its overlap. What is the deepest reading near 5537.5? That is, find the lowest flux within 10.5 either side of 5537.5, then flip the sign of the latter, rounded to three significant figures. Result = -10.2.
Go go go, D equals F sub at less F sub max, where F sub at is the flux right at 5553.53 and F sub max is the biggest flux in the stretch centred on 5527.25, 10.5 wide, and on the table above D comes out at -1.3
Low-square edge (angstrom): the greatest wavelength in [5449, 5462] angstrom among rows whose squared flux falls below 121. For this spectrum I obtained 5460.97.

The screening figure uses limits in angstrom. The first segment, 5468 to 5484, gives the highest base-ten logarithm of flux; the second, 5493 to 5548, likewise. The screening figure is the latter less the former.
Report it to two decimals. 0.02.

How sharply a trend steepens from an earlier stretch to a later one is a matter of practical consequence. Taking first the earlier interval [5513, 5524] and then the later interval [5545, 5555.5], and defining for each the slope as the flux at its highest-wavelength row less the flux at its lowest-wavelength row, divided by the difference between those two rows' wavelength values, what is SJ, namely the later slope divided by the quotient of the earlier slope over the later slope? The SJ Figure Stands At 1.20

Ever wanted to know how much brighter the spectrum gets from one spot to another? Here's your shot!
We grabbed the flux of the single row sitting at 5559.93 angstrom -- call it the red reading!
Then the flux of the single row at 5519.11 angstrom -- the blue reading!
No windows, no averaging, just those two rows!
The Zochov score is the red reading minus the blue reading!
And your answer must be -1.5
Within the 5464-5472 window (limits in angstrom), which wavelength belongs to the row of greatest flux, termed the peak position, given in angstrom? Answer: 5467.26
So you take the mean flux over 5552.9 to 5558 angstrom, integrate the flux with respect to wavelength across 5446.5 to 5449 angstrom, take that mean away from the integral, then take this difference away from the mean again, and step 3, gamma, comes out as -3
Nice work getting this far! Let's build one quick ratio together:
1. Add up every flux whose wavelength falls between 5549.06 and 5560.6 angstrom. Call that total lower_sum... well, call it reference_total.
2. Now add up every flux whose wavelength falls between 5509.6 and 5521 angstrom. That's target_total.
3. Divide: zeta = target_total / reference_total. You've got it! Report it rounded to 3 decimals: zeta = 1.034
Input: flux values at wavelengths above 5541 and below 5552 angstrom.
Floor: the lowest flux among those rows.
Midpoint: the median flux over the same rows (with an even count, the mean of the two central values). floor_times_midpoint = 103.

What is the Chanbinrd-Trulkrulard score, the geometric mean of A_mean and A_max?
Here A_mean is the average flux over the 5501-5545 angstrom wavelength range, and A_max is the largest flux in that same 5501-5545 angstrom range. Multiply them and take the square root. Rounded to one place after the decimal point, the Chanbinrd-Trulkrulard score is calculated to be 11.9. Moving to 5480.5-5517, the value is 11.7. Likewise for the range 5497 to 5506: 11.1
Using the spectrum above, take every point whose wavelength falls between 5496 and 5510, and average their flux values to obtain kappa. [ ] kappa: 10.7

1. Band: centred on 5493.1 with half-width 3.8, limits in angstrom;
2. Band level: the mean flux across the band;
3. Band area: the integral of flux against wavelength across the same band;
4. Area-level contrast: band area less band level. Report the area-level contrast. 69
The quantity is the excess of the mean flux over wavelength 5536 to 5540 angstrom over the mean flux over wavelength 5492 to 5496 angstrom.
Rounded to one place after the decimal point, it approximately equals 1.1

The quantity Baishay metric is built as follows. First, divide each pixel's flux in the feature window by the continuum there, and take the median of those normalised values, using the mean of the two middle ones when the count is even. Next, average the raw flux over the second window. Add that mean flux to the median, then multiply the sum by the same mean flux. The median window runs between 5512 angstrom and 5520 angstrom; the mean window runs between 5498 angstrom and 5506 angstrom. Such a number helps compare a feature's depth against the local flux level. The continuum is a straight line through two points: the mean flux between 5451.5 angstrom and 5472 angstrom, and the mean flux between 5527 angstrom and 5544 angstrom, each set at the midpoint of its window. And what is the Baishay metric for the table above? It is 123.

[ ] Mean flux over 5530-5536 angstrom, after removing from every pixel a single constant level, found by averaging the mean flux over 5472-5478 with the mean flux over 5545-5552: 1.2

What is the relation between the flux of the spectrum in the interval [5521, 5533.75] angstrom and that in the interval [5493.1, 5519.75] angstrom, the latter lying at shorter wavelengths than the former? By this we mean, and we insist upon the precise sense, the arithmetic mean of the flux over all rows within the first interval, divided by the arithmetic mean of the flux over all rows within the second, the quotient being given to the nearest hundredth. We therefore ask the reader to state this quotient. 1.01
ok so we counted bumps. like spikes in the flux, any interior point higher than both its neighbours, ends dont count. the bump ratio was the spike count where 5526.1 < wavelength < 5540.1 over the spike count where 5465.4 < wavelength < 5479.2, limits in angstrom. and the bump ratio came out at 1.50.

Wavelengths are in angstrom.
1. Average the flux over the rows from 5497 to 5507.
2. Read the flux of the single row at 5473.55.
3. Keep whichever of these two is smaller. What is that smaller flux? 9.8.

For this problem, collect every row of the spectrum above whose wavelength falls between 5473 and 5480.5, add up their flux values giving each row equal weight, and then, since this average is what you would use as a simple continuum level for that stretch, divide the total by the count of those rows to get 10.0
